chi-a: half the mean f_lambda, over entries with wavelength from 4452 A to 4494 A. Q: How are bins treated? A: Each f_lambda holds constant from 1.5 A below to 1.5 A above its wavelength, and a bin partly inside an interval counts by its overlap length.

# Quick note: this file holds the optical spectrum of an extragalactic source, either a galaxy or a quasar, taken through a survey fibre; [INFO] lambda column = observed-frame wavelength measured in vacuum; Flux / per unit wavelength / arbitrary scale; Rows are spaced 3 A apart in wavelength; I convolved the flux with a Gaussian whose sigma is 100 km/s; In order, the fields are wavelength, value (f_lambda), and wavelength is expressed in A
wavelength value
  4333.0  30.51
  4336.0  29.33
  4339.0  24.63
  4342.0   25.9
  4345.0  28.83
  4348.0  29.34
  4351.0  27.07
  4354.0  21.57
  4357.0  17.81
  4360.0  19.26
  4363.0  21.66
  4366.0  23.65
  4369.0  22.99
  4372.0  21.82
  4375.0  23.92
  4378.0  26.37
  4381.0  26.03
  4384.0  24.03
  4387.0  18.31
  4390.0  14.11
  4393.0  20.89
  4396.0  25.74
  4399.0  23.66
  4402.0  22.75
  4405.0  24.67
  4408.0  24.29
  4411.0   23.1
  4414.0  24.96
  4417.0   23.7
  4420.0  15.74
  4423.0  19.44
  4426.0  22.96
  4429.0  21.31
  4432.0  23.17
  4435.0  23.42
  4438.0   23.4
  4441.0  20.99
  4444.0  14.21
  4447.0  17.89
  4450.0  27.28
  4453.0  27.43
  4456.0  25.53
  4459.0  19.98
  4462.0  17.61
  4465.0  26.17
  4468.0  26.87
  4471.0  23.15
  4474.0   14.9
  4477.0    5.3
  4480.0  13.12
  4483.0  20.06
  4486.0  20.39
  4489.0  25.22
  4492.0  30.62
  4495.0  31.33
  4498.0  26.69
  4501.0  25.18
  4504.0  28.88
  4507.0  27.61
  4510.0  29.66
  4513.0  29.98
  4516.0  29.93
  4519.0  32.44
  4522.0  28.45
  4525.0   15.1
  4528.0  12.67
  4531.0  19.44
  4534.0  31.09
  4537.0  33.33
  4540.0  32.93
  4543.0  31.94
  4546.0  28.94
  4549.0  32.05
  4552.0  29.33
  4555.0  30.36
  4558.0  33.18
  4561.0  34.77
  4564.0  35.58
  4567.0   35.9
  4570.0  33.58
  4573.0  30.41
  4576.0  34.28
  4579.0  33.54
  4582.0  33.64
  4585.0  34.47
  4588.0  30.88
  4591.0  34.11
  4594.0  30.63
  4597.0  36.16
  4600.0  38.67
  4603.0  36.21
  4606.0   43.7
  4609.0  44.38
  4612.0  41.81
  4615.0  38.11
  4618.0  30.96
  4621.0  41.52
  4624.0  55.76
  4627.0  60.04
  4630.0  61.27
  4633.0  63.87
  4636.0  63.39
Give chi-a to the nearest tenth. 10.6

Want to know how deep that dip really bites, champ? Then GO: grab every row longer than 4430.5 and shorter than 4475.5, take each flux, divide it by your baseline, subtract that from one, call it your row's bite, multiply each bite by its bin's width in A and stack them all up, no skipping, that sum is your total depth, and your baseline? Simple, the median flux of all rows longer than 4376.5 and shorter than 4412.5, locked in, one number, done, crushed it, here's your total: 3.2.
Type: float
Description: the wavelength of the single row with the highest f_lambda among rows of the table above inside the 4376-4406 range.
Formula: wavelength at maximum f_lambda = 4378.0 A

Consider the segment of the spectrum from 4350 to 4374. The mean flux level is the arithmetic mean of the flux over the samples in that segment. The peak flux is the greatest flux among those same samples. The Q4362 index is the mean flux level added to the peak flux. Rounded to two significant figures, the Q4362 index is 49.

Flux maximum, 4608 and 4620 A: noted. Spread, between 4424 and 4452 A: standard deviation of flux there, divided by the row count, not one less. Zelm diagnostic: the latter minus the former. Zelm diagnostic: -41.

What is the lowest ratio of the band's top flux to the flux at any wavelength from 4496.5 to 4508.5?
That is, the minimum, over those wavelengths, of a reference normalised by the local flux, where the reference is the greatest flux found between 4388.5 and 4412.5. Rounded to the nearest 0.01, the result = 0.89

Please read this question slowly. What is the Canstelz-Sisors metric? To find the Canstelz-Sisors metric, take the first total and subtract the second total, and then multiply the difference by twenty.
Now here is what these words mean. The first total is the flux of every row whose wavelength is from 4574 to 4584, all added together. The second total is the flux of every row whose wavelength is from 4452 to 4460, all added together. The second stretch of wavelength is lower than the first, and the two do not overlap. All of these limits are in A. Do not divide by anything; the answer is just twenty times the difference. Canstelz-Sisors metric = 570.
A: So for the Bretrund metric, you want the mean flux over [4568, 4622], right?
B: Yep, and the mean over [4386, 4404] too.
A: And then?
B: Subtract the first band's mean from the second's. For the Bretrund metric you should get -15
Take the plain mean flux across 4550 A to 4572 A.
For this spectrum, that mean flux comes 33.2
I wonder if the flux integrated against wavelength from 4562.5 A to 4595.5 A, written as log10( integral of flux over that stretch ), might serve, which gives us 3.04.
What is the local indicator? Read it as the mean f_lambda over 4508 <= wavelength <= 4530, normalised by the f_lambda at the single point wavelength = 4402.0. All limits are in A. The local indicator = 1.12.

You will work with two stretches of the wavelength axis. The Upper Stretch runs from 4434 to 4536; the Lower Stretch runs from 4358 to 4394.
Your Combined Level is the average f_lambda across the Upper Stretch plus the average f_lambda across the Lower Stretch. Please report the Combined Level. 45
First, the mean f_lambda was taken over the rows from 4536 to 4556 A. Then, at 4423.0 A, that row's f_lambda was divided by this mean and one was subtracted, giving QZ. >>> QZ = -0.38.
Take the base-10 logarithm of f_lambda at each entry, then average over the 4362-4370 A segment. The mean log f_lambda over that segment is 1.36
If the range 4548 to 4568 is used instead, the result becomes 1.52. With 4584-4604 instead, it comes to 1.54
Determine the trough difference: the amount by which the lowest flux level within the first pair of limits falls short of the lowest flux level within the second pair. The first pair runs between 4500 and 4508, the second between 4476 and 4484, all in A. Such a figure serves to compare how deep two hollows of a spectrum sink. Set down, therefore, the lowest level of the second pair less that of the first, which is -20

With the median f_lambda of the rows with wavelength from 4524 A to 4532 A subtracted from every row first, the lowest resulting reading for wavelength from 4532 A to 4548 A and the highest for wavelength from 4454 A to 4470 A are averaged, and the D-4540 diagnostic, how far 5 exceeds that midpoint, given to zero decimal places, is -8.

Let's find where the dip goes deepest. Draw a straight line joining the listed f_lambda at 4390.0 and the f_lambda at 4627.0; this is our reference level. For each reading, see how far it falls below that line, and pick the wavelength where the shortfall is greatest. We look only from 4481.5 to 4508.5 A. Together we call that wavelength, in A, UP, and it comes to 4486.0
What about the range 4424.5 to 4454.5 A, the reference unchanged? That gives 4444.0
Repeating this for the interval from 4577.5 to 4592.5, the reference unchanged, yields 4588.0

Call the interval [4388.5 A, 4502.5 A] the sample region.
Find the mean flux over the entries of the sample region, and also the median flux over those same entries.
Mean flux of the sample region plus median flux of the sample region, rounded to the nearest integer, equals 45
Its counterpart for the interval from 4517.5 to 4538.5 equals 53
